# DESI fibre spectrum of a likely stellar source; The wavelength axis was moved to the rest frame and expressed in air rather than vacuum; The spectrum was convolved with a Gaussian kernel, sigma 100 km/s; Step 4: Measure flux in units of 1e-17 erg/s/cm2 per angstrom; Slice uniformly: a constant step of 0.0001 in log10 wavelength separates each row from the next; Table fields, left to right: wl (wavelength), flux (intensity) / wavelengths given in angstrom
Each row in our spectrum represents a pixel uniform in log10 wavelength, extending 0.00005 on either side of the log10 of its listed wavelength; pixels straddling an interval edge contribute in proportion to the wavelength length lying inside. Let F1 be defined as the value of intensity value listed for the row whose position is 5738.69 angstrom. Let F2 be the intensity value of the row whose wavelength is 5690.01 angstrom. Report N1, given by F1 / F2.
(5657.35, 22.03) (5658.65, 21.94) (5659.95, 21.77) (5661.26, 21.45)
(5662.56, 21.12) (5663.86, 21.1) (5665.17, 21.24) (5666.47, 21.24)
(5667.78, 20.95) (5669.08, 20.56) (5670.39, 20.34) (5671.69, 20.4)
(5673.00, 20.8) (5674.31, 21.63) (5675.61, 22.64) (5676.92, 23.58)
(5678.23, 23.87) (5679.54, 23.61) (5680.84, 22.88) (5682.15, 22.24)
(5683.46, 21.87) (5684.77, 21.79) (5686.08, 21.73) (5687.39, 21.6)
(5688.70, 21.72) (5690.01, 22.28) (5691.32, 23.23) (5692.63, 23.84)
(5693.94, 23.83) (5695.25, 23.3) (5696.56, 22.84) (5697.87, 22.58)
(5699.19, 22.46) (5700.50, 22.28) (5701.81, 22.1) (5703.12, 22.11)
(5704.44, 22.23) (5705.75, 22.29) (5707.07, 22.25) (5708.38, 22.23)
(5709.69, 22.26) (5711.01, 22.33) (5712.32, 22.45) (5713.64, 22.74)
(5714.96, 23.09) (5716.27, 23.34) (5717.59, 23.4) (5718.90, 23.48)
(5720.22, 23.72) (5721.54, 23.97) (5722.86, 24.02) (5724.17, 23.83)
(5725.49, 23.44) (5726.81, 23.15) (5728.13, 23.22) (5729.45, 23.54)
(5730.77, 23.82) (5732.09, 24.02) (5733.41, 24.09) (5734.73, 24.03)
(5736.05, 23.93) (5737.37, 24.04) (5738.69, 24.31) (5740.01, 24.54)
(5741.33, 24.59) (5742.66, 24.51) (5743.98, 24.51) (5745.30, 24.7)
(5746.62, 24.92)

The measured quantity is 1.09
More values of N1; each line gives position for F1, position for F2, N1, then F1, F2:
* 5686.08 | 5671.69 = 1.07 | 21.73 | 20.4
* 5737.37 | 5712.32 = 1.07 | 24.04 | 22.45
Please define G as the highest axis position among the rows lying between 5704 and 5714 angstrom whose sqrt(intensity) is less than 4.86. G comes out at 5713.64 angstrom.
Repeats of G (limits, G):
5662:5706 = 5705.75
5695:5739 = 5729.45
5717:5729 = 5728.13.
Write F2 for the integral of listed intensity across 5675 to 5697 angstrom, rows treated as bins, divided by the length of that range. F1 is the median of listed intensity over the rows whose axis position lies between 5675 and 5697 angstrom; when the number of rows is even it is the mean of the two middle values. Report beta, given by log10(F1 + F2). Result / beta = 1.66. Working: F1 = 22.8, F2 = 22.8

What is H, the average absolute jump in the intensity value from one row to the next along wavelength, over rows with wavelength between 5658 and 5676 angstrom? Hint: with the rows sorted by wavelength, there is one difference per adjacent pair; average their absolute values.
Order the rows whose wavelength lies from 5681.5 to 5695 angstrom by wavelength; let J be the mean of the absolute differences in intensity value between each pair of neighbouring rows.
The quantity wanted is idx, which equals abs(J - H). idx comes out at 0.0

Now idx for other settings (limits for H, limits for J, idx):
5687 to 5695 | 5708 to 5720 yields 0.3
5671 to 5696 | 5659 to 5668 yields 0.3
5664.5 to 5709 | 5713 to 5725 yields 0.1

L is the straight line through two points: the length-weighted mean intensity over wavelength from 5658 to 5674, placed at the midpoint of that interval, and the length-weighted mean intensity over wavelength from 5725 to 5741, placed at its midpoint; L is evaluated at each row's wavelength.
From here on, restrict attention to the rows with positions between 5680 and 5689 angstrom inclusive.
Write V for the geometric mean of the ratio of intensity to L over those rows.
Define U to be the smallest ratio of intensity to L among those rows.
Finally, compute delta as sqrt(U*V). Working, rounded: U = 0.983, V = 1.005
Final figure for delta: 0.99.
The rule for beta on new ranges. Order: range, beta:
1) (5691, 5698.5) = 1.67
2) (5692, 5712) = 1.65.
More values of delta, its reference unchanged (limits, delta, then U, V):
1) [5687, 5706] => 0.99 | 0.977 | 1.010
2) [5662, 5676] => 0.97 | 0.956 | 0.994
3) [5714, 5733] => 0.99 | 0.981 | 1.004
